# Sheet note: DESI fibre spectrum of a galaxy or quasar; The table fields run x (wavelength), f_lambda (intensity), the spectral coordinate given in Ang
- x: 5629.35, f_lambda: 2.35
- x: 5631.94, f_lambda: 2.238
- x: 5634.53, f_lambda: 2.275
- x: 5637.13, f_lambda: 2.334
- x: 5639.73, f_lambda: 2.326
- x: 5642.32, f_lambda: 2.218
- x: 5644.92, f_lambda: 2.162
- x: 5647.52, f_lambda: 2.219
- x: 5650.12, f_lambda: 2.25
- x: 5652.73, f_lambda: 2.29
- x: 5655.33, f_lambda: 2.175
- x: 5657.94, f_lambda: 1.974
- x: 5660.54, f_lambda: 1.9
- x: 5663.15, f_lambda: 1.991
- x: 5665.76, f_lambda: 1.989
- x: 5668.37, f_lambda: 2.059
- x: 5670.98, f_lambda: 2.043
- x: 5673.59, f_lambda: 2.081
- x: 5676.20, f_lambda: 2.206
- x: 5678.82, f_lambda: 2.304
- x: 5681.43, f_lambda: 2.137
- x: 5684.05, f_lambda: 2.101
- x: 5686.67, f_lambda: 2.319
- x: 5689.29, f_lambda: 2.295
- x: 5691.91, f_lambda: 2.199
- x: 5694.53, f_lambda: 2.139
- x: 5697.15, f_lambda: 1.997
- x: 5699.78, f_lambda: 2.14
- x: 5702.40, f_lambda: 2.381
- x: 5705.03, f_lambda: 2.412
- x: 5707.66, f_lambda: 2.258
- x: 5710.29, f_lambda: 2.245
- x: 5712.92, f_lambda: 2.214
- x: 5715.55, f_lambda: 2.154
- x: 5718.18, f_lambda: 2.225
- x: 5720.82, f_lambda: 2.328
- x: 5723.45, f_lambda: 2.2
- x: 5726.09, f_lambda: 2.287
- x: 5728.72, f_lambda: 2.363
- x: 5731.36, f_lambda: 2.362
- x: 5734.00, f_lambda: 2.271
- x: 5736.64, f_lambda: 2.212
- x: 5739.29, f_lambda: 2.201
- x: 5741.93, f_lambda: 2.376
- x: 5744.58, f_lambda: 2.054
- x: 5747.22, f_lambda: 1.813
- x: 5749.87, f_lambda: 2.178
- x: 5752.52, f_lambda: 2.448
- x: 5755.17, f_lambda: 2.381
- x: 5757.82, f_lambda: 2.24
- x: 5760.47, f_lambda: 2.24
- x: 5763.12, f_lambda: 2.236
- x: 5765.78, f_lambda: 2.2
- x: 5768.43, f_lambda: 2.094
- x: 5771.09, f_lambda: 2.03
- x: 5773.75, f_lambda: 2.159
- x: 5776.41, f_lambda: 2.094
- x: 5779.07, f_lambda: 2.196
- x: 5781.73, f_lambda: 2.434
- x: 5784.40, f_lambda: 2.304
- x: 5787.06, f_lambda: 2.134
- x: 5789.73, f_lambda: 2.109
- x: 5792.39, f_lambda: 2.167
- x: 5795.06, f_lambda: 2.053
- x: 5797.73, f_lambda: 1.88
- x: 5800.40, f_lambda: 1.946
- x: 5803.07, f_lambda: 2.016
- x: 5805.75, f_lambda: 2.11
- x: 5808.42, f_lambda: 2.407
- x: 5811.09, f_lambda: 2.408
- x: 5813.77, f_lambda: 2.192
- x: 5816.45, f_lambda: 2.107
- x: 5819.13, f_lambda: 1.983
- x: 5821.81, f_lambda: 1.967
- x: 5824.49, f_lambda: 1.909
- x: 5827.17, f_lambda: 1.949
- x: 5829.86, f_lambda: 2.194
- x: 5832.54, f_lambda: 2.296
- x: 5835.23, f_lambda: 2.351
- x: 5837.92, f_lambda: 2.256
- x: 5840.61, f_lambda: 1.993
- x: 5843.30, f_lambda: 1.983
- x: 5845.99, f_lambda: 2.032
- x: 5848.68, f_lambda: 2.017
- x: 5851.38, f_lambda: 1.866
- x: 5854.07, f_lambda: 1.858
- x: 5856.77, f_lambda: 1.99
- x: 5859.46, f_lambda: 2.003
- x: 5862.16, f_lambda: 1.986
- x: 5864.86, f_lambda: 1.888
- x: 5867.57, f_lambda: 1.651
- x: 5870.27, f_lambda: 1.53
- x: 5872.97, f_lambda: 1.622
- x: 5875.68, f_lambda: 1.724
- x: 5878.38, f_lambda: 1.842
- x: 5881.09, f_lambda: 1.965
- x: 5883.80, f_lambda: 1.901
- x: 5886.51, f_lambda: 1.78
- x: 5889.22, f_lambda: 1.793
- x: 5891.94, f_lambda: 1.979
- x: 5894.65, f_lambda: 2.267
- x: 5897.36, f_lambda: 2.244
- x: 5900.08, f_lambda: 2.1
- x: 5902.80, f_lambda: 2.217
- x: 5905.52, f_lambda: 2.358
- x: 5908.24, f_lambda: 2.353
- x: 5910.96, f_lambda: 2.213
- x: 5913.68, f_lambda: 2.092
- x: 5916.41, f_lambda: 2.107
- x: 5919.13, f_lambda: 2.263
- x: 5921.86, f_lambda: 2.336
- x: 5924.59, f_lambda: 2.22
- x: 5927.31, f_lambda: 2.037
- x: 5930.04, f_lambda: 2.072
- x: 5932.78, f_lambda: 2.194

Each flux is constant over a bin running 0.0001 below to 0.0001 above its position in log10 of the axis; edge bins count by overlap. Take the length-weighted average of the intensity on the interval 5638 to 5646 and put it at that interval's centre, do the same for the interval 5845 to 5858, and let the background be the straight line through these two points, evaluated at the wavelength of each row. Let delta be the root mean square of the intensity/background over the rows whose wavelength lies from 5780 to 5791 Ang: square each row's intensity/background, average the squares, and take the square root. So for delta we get 1.10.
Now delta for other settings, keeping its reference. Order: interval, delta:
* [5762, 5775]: 1.04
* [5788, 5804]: 1.00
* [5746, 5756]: 1.06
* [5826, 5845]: 1.09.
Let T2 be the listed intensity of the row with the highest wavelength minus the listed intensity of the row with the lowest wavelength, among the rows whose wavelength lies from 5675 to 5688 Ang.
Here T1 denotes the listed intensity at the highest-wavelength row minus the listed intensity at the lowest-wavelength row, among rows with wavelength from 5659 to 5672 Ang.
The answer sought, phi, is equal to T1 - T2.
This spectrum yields 0.0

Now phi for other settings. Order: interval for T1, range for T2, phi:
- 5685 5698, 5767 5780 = -0.4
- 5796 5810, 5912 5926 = 0.4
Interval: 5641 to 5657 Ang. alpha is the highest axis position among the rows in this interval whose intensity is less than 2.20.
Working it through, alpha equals 5655.33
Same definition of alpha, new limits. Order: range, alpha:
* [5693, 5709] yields 5699.78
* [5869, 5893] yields 5891.94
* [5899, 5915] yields 5913.68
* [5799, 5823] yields 5821.81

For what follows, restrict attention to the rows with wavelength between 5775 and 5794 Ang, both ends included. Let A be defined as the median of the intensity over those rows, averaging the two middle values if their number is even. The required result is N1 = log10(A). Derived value 0.336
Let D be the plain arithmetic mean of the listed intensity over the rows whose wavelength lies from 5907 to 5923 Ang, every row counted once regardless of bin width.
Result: 2.23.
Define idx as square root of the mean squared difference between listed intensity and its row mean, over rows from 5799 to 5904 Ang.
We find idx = 0.206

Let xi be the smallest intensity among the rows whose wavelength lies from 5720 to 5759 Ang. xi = 1.813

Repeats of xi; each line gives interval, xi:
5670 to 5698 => 1.997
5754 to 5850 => 1.88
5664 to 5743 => 1.989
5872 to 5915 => 1.622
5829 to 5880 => 1.53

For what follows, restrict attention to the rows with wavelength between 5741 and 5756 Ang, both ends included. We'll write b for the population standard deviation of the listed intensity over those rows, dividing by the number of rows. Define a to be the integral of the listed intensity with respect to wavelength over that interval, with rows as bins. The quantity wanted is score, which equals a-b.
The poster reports 33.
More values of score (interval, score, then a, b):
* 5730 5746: 36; 36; 0.109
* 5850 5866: 31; 31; 0.062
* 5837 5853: 32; 32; 0.117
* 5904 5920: 36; 36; 0.106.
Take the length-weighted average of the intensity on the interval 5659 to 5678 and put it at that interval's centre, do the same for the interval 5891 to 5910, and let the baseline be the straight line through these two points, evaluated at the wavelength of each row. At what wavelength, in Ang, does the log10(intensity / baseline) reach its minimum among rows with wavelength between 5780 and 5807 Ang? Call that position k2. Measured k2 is 5797.73 Ang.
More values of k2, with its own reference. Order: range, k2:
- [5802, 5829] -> 5824.49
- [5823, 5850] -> 5824.49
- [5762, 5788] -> 5771.09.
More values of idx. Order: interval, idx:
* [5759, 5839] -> 0.149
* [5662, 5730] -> 0.121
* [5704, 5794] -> 0.127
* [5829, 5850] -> 0.141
